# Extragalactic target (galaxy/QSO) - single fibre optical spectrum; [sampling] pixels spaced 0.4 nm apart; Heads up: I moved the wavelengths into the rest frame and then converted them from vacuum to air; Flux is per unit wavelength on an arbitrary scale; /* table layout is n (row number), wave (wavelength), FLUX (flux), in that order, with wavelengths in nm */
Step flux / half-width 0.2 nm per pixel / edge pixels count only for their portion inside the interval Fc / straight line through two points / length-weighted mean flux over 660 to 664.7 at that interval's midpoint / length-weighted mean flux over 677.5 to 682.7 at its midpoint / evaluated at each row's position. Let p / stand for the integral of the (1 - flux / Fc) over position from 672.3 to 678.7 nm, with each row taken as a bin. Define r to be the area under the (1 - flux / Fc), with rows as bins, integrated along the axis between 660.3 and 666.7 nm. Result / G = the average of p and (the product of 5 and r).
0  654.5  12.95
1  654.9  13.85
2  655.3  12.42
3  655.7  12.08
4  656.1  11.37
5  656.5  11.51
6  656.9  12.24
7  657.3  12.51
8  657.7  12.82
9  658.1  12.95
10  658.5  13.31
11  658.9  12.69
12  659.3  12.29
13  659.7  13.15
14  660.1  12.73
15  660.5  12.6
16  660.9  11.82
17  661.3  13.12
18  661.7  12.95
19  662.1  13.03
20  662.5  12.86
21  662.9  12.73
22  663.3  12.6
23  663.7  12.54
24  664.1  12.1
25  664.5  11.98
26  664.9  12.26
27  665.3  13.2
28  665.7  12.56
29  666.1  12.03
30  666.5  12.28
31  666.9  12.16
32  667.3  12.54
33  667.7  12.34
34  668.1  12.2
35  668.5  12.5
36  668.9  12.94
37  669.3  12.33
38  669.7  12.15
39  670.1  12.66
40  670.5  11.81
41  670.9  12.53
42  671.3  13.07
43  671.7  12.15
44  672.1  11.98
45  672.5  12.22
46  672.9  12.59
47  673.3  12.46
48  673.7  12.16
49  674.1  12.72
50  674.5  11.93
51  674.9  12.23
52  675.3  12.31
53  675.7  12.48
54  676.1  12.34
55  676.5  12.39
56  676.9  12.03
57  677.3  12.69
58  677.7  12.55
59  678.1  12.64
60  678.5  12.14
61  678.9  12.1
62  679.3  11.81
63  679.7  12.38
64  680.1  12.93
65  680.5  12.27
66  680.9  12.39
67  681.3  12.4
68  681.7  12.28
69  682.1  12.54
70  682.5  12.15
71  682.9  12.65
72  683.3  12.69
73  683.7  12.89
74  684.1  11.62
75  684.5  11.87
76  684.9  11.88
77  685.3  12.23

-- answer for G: 0.049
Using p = 0.023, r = 0.015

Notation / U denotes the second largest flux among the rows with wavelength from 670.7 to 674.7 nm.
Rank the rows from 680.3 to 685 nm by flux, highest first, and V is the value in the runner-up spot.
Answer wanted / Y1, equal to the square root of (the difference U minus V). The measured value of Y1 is 0.2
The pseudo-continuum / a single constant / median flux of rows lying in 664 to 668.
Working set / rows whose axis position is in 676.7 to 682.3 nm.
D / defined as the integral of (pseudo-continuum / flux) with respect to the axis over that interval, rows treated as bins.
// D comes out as 5.56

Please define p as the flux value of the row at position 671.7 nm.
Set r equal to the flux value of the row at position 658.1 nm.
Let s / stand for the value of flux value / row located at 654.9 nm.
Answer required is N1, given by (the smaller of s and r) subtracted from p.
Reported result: -0.80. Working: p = 12.15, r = 12.95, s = 13.85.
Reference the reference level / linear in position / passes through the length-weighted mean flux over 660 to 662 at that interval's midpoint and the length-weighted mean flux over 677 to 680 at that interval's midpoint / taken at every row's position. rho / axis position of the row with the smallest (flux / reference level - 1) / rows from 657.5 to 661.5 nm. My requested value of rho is 660.9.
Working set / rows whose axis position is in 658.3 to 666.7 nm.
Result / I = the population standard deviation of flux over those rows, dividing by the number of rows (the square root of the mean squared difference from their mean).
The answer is 0.42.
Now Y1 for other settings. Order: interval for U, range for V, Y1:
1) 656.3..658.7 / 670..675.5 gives 0.5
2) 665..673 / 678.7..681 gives 0.8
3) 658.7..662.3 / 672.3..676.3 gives 0.7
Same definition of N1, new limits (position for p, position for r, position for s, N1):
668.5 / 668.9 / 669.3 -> 0.17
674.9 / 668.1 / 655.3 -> 0.03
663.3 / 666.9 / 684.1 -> 0.98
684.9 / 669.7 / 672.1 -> -0.10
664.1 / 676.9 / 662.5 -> 0.07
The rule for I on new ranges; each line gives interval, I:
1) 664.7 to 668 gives 0.34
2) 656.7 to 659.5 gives 0.35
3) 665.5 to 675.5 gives 0.30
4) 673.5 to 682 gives 0.27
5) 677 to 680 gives 0.30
